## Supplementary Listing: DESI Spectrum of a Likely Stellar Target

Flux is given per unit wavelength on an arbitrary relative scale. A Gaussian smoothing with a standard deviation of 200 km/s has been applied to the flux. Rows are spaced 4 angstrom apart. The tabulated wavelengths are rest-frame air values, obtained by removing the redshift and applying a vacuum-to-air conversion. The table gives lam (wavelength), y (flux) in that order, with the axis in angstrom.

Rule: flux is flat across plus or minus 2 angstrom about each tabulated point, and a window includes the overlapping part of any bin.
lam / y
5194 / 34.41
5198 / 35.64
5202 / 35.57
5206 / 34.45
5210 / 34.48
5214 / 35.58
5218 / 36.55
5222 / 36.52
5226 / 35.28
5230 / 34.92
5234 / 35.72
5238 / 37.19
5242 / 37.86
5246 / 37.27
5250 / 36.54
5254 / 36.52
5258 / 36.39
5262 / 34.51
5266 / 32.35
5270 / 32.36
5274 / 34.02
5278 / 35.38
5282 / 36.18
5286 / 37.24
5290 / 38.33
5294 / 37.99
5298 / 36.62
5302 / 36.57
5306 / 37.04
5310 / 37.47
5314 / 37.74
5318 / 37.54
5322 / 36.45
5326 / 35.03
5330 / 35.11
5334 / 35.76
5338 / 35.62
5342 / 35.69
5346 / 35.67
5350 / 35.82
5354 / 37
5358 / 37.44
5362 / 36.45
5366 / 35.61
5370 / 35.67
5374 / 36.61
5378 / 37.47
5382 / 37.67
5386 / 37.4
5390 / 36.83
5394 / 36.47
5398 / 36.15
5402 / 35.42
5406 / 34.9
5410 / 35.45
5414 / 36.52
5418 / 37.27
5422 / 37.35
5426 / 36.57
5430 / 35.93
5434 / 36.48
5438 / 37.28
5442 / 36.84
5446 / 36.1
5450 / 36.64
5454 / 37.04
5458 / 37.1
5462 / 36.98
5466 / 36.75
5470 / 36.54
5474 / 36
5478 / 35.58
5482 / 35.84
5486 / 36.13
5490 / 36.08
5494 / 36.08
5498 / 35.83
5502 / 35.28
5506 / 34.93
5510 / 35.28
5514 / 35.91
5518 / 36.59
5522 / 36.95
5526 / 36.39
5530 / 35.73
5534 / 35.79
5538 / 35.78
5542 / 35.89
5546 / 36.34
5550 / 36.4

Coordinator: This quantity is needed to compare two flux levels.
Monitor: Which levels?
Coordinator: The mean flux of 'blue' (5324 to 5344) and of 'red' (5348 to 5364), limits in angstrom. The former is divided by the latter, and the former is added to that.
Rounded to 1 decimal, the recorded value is 36.4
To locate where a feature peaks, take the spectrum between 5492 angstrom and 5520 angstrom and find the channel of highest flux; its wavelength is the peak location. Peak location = 5518 angstrom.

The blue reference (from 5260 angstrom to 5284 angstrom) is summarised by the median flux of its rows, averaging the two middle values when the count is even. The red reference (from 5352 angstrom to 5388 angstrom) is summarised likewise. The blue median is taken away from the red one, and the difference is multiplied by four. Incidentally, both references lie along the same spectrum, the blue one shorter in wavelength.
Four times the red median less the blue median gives 10.9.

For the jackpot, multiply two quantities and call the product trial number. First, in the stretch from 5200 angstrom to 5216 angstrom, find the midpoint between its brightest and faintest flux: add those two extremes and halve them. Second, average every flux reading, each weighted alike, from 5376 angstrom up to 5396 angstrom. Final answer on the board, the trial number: 1301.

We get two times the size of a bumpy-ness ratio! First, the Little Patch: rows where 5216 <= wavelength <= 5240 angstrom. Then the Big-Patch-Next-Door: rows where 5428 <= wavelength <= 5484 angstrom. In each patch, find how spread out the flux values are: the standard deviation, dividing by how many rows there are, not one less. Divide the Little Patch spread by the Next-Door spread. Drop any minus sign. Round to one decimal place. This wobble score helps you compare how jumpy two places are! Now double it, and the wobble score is 3.1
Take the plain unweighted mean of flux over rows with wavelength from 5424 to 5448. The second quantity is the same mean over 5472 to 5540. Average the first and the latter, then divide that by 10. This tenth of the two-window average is 3.62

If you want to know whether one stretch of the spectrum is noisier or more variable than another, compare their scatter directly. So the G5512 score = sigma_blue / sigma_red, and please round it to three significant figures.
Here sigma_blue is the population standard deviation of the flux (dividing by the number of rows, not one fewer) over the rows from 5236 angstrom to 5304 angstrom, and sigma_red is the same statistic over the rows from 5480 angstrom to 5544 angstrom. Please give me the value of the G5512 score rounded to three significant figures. 3.63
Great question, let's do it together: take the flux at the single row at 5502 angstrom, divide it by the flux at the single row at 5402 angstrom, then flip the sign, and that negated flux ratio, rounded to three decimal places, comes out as -0.996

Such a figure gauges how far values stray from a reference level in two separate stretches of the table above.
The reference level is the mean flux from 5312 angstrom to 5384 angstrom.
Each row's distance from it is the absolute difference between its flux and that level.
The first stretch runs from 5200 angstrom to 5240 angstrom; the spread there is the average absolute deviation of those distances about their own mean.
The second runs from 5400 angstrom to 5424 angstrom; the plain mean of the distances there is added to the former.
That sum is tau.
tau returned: 1.4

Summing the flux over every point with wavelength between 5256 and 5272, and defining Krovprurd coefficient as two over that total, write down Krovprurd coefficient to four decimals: 0.0147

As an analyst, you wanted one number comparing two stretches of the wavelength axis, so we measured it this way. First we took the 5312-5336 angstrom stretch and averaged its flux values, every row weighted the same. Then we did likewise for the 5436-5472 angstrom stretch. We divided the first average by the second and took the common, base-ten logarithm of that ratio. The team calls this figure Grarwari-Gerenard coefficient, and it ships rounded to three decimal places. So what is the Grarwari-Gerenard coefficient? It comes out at -0.006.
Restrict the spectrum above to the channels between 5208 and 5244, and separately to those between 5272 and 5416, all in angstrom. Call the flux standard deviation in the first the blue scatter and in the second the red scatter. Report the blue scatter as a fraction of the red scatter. 1.1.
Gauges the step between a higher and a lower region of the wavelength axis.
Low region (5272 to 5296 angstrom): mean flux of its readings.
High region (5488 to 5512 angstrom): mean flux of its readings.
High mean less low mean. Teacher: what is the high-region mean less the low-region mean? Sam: -0.9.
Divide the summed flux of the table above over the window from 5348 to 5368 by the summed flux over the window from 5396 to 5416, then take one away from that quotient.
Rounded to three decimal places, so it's 0.022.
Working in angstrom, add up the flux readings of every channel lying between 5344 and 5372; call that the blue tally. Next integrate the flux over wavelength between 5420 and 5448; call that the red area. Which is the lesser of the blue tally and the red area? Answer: 254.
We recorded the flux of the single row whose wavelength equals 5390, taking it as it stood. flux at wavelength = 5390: 36.83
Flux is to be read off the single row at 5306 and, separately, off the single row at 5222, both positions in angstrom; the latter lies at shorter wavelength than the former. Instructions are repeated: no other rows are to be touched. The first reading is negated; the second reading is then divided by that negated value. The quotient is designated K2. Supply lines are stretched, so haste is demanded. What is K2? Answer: -0.986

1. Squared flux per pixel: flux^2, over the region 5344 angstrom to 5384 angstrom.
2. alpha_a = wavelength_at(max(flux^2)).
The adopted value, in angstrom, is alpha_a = 5382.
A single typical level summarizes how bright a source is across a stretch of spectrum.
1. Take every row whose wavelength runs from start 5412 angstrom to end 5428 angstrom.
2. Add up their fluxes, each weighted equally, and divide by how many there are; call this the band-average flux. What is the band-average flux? 36.9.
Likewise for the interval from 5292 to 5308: 37.1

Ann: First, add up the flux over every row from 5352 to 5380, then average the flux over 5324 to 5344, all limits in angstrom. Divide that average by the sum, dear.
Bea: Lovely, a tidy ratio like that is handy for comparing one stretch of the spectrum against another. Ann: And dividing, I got 0.14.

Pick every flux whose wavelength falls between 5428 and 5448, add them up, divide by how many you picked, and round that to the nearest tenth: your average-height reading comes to 36.5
